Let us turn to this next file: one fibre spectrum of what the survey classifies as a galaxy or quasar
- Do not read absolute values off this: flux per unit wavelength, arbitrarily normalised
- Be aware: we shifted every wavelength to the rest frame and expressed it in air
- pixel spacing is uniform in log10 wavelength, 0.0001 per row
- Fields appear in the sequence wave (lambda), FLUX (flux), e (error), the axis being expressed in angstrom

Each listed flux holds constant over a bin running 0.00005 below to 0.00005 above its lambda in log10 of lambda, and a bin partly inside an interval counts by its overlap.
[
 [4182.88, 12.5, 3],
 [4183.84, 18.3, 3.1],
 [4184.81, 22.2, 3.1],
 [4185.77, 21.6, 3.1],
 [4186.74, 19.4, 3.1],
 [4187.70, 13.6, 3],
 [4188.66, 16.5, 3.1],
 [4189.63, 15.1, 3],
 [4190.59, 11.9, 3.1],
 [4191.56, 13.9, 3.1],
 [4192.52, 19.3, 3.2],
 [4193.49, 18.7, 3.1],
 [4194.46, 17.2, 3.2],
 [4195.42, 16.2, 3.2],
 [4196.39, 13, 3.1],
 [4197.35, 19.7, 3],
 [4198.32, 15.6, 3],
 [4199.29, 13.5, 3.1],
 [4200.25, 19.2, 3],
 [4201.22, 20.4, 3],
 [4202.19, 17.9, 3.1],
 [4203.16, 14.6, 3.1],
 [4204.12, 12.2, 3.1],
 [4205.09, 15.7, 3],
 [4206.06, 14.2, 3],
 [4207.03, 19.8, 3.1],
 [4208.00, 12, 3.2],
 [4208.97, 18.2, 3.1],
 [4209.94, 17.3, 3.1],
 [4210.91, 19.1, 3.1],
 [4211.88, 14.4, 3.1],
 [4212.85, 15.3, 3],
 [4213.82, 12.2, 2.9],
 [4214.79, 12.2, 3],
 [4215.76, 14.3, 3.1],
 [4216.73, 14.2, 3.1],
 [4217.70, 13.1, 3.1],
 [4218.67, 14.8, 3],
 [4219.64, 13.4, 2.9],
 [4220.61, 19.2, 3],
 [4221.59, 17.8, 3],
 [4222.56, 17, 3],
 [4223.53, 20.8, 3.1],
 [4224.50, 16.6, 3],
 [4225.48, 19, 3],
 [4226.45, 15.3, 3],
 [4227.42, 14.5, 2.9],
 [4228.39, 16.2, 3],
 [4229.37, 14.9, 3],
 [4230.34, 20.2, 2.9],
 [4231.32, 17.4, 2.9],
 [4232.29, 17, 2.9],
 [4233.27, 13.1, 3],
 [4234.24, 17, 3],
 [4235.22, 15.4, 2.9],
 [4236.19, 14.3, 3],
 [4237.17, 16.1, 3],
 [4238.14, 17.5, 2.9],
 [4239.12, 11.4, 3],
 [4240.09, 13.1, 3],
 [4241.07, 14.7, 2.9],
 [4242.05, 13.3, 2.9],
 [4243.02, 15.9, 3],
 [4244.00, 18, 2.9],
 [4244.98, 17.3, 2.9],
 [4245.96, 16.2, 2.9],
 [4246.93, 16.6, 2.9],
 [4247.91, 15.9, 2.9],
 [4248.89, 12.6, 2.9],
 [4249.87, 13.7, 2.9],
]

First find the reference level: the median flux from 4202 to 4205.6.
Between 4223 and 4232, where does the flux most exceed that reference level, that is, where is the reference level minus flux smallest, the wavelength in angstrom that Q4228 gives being 4223.53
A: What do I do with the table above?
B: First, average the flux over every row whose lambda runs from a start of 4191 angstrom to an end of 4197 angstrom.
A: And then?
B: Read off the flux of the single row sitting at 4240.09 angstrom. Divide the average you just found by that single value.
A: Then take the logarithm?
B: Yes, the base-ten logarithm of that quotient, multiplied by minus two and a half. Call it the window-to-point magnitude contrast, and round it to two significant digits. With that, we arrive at -0.24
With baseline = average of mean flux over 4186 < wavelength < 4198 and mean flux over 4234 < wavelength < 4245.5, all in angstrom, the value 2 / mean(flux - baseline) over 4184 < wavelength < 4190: 0.9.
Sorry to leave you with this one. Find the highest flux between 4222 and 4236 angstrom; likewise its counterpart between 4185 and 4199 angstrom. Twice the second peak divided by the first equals 2.08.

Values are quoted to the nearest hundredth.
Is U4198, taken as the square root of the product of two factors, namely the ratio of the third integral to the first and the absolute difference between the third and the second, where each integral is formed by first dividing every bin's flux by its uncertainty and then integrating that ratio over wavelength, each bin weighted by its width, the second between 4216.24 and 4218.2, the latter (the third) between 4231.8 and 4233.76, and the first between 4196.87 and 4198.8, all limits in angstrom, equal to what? 1.11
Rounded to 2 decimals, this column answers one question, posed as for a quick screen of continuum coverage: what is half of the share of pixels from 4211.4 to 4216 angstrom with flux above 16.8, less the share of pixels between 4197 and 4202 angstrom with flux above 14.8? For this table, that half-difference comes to -0.40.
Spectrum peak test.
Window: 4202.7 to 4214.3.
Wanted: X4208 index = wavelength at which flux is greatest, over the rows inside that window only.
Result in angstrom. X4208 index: 4207.03 angstrom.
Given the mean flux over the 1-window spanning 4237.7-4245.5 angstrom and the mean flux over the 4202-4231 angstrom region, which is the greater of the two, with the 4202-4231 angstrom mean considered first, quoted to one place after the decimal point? 15.9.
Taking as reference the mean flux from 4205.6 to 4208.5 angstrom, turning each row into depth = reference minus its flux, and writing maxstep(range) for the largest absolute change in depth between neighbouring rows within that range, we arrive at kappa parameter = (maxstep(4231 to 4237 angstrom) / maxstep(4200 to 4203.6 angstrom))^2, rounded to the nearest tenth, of 1.4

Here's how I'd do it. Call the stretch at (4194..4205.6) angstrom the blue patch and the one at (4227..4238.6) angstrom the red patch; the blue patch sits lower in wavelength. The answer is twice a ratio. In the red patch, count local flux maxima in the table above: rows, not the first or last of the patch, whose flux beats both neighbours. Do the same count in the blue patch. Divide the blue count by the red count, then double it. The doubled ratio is 1.3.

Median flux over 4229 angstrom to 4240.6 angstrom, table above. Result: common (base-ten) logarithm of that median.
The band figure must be 1.197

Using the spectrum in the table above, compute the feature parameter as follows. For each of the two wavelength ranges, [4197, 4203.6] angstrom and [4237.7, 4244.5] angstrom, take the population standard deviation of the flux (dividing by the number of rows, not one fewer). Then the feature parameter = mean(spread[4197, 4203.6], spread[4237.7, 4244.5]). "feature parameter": 2.38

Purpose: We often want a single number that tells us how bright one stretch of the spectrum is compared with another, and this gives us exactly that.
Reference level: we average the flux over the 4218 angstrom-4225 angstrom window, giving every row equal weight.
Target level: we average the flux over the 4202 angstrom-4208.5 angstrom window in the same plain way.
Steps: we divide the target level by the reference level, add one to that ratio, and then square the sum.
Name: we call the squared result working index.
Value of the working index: 3.57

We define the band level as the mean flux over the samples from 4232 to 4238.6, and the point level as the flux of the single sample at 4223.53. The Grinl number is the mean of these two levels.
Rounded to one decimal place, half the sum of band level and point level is 18.3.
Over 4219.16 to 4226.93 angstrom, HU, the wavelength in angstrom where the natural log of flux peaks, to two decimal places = 4223.53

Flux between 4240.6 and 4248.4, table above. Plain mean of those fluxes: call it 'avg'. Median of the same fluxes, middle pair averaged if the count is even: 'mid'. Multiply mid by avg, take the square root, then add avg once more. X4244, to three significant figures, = 32.0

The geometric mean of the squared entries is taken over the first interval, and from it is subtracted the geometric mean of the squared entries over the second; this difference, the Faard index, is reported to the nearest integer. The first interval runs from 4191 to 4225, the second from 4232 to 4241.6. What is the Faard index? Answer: 32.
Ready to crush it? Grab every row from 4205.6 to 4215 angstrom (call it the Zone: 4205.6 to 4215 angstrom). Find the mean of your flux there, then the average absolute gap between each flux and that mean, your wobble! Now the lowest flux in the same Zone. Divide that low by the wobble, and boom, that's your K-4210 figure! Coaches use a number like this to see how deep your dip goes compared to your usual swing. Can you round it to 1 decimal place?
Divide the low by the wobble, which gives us 4.8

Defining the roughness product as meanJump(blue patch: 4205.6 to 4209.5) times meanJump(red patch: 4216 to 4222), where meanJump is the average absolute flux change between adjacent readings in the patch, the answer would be 14.9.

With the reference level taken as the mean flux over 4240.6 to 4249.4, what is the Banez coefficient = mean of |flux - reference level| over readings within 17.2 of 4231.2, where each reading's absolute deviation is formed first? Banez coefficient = 1.8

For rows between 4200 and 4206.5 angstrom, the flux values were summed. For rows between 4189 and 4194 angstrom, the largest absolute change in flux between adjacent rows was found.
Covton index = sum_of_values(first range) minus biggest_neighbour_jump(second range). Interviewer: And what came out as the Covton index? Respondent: 109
